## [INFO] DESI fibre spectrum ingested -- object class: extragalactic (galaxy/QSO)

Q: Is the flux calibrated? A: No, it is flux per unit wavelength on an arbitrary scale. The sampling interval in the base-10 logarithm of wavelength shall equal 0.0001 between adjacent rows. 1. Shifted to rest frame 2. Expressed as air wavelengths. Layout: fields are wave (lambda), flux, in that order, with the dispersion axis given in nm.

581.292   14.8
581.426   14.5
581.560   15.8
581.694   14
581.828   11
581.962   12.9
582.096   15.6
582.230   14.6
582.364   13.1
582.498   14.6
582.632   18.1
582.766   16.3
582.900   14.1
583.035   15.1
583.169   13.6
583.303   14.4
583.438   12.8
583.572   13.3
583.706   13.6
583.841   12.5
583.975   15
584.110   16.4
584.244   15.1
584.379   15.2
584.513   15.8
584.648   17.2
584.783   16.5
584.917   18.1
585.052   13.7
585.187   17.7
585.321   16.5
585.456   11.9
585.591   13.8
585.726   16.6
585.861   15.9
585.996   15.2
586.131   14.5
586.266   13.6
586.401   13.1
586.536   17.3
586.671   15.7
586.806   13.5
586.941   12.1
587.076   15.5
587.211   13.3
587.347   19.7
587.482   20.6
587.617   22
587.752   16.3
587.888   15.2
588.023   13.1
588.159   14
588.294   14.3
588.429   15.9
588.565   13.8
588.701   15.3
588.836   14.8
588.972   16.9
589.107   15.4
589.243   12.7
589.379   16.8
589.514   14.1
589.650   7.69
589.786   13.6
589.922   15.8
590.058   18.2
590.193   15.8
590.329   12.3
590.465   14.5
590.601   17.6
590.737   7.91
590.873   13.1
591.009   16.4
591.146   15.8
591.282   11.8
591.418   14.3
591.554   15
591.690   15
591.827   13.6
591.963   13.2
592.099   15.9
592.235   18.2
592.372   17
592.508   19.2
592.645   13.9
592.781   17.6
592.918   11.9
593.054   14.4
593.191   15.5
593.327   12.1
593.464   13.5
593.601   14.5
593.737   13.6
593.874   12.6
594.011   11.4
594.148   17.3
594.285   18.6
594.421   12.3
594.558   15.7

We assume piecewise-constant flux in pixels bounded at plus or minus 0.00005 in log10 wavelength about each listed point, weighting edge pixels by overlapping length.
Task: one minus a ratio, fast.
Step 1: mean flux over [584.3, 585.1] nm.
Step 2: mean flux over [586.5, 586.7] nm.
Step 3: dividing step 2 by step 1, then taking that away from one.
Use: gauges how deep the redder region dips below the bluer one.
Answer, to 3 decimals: -0.026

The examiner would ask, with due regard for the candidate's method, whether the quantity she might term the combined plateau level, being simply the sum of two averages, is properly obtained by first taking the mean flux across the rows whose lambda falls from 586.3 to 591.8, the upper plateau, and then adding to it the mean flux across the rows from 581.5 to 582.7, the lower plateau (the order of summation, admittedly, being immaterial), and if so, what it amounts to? 29.3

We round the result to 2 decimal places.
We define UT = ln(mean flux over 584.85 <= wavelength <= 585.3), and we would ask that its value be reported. 2.80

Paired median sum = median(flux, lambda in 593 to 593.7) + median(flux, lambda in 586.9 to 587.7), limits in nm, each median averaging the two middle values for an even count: 32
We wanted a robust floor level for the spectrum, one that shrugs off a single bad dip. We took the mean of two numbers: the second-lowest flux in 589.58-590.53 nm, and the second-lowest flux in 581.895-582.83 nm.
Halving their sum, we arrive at 12.7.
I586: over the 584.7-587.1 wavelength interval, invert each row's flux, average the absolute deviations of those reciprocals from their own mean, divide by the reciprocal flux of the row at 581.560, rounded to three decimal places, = 0.116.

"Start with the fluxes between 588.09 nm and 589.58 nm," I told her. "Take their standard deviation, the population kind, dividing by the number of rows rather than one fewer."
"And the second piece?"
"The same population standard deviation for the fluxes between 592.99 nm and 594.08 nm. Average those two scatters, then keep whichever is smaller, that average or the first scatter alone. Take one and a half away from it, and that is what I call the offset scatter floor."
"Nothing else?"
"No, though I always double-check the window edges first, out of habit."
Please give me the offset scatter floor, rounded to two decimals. -0.26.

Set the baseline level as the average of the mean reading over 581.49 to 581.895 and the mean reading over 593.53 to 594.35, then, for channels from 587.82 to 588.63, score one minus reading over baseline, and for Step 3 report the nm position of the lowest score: 588.429 nm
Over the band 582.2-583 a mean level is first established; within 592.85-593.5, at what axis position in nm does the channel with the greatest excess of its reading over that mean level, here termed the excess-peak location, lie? 593.191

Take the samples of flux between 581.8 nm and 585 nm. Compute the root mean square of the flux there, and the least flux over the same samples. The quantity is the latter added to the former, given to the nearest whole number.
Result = 26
